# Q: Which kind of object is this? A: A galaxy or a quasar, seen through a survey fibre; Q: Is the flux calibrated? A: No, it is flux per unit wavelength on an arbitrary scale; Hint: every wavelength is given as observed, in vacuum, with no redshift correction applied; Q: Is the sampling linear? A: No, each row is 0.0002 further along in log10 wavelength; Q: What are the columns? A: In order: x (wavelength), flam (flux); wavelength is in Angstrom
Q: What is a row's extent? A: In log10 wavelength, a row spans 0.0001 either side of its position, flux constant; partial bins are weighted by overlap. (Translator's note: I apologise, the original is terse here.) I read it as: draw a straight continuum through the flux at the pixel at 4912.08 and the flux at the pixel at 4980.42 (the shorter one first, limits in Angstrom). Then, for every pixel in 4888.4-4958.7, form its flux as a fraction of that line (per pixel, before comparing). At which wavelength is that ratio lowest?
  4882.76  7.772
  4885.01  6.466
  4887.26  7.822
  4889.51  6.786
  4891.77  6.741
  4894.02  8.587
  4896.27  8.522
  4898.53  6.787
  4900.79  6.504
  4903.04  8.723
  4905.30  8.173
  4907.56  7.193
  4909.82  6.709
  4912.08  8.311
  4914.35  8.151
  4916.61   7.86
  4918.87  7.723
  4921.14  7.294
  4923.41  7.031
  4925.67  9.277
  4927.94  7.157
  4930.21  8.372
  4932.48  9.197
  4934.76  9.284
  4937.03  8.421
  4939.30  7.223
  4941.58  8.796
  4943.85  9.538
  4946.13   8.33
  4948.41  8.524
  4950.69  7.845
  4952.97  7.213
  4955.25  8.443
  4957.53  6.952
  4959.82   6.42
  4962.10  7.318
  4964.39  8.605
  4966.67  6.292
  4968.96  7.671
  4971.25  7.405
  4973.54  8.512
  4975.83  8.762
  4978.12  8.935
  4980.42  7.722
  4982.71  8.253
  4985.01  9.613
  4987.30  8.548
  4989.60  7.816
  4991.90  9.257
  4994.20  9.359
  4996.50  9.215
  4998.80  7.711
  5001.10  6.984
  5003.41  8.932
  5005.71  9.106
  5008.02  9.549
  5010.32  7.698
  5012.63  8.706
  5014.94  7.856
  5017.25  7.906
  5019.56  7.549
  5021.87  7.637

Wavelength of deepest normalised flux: 4900.79 Angstrom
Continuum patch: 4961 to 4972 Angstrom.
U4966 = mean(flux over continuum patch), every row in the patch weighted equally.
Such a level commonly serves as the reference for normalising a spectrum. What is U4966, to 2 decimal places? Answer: 7.46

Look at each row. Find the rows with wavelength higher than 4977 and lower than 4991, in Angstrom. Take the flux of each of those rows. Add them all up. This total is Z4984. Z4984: 50.9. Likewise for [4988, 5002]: 50.3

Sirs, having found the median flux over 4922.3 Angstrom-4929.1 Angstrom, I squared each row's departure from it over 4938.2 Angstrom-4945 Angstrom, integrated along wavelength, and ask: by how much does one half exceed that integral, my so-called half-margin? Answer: -18.5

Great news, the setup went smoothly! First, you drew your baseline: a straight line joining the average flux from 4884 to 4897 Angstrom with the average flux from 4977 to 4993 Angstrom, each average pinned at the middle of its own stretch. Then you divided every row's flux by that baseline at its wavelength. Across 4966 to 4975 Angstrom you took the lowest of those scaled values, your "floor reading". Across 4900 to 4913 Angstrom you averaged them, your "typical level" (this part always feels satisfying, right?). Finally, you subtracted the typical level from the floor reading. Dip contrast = -0.24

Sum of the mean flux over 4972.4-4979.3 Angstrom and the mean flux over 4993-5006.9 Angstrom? 17.3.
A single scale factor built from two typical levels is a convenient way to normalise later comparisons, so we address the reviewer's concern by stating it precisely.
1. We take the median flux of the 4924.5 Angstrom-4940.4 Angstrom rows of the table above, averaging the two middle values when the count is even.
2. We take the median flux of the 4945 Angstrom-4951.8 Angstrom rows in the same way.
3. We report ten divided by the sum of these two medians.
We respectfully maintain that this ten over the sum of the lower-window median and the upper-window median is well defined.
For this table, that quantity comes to 0.597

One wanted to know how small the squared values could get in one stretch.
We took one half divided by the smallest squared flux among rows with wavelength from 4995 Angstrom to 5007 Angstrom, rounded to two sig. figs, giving 0.010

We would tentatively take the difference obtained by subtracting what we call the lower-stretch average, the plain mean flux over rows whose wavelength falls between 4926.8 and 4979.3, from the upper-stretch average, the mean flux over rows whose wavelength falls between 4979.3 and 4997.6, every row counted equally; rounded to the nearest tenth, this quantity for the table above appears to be 0.7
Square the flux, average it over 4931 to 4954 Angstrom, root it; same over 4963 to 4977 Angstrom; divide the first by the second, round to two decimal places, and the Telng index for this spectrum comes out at 1.07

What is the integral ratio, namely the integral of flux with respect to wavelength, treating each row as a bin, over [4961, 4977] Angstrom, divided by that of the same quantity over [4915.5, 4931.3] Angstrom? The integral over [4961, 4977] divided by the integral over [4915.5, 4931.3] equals 1.01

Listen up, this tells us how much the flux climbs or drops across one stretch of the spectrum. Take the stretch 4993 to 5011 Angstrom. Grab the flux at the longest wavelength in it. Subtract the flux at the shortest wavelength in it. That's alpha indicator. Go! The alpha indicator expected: -1.7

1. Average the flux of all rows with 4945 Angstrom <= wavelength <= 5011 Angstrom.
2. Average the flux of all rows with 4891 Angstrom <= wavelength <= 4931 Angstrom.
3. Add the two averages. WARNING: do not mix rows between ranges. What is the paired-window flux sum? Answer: 15.9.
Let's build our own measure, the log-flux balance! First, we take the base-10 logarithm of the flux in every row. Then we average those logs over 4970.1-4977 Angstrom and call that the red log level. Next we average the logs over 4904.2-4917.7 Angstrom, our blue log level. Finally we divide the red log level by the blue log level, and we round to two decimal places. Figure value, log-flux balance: 1.03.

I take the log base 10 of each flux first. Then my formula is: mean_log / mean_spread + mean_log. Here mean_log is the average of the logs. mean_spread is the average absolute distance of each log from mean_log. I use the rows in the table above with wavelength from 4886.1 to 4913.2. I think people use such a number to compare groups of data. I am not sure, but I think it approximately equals 20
